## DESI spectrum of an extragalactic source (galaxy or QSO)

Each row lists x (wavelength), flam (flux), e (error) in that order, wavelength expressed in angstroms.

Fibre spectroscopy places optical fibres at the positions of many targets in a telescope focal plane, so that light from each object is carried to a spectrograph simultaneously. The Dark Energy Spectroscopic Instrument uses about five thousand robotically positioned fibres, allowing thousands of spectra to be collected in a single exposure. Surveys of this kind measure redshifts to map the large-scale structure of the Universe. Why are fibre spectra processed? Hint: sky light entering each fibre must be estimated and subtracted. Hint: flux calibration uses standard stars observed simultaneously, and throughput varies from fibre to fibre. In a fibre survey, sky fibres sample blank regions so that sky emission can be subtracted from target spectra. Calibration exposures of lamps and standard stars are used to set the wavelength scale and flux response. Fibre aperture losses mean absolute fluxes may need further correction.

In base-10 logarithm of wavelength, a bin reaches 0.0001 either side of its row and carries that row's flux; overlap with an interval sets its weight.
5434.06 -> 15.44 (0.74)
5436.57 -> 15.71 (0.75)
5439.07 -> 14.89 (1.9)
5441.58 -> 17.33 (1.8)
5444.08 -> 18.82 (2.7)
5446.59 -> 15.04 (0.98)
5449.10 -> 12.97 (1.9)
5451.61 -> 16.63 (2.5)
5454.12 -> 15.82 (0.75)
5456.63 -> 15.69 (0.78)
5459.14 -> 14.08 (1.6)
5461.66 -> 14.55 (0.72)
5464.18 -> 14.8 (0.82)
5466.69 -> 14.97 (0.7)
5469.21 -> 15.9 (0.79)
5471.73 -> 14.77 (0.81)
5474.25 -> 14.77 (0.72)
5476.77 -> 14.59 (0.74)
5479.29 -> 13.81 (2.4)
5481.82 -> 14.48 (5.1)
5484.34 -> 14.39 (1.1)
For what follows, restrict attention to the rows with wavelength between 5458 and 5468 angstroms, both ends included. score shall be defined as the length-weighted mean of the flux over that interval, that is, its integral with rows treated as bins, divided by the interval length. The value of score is 14.6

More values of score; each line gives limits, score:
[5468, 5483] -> 14.7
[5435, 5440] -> 15.3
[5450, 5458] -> 15.9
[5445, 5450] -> 14.4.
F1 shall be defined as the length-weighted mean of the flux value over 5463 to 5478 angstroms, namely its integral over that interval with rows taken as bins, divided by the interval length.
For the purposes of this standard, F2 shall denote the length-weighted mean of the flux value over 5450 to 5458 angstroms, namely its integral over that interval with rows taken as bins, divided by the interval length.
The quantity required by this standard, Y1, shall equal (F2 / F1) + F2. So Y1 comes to 17.0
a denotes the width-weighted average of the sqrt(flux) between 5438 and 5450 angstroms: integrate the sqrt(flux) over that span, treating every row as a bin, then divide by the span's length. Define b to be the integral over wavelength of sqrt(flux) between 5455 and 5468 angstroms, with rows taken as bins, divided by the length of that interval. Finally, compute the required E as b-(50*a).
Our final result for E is -195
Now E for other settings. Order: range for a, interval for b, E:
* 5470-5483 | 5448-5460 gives -187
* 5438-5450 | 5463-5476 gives -195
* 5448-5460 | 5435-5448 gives -190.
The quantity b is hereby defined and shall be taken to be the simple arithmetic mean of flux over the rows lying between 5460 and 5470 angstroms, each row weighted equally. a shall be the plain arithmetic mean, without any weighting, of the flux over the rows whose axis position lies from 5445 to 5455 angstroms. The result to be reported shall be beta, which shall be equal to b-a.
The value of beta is -0.1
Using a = 15.1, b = 15.1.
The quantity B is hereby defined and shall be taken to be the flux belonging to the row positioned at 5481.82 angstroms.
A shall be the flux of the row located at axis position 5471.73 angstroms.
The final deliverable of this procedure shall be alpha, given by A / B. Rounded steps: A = 14.77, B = 14.48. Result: 1.02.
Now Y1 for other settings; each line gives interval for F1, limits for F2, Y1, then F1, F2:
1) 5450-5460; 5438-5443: 17.3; 15.5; 16.3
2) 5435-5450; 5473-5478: 15.6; 15.8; 14.7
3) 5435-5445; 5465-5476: 16.0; 16.6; 15.1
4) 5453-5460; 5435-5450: 16.9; 15.3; 15.8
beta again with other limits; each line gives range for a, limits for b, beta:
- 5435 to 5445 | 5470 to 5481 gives -2.2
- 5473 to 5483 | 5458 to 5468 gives 0.2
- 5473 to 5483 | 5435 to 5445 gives 2.3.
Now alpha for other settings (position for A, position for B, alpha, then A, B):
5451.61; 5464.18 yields 1.12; 16.63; 14.8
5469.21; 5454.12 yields 1.01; 15.9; 15.82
